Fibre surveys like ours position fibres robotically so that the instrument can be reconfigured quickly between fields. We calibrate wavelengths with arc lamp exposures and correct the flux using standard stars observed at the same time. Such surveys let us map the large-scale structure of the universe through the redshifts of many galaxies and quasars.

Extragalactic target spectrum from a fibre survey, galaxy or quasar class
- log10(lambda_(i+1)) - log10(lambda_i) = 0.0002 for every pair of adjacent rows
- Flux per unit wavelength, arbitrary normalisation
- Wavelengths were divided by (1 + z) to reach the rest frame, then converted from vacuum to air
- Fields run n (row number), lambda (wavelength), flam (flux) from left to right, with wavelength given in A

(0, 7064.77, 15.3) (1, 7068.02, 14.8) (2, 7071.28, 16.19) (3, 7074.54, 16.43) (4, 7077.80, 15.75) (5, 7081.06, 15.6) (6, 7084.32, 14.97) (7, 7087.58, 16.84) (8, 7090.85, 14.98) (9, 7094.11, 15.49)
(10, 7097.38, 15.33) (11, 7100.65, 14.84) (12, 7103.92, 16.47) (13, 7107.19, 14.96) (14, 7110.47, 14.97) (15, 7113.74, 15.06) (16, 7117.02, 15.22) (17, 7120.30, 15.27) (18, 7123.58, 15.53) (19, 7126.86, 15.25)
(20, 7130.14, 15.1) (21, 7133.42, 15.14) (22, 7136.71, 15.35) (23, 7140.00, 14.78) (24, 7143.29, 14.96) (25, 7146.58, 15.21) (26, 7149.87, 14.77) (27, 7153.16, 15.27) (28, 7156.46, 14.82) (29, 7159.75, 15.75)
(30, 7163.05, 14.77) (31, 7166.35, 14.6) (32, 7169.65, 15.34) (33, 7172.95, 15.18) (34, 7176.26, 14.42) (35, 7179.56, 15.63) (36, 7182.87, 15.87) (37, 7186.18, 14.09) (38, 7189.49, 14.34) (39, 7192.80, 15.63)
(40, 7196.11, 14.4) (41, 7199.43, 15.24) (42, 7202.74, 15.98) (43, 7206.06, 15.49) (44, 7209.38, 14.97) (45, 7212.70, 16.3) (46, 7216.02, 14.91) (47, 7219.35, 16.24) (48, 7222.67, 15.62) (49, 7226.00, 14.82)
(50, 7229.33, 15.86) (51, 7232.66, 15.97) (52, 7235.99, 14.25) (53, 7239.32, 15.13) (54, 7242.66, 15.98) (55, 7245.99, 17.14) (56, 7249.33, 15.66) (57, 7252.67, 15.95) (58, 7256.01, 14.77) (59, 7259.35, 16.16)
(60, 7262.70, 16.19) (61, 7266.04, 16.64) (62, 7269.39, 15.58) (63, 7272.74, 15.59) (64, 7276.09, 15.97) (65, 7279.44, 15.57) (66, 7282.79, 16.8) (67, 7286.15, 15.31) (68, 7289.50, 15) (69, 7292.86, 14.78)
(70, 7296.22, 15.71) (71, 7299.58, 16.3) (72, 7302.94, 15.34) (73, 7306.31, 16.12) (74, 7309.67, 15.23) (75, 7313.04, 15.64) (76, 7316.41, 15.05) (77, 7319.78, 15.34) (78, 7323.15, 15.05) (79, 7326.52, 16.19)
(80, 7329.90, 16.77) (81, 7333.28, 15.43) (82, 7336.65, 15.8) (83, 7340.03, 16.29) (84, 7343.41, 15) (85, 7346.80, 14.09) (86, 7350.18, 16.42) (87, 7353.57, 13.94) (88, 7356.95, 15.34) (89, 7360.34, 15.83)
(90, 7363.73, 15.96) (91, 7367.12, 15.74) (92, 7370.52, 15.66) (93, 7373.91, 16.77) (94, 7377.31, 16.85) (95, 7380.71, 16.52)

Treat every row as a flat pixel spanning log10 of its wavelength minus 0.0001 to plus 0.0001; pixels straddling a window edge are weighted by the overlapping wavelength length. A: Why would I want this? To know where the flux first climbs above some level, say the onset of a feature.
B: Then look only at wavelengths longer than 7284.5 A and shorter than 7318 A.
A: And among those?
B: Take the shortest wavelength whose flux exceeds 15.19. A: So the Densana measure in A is 7286.15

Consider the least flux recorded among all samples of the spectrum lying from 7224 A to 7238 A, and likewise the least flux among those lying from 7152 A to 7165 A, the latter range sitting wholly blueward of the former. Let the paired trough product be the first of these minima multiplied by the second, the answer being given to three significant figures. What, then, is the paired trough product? 210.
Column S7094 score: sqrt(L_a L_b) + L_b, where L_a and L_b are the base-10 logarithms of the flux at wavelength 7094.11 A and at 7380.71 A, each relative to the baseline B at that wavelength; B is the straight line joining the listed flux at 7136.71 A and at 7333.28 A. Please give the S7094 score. 0.040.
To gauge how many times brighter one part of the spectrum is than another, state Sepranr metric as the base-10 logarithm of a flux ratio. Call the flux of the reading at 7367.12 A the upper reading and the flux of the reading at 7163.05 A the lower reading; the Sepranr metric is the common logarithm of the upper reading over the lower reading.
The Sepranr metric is 0.028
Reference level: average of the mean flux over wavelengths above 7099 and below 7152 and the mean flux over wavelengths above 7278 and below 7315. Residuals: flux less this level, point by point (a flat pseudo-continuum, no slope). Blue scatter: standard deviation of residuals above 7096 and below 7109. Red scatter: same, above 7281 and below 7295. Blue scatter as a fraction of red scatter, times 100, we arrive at 82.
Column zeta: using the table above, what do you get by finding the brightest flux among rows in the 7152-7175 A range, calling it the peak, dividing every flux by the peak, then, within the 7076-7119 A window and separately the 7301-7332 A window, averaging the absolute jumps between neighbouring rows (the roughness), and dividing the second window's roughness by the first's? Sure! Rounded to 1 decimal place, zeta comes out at 0.8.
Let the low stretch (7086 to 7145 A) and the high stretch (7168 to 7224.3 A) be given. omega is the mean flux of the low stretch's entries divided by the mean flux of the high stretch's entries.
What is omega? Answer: 1.002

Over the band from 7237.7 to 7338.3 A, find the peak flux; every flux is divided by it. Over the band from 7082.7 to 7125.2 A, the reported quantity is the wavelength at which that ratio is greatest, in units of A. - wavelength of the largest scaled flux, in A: 7087.58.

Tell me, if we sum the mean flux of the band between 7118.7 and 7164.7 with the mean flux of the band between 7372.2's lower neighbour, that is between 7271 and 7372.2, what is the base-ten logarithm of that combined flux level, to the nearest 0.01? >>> 1.49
